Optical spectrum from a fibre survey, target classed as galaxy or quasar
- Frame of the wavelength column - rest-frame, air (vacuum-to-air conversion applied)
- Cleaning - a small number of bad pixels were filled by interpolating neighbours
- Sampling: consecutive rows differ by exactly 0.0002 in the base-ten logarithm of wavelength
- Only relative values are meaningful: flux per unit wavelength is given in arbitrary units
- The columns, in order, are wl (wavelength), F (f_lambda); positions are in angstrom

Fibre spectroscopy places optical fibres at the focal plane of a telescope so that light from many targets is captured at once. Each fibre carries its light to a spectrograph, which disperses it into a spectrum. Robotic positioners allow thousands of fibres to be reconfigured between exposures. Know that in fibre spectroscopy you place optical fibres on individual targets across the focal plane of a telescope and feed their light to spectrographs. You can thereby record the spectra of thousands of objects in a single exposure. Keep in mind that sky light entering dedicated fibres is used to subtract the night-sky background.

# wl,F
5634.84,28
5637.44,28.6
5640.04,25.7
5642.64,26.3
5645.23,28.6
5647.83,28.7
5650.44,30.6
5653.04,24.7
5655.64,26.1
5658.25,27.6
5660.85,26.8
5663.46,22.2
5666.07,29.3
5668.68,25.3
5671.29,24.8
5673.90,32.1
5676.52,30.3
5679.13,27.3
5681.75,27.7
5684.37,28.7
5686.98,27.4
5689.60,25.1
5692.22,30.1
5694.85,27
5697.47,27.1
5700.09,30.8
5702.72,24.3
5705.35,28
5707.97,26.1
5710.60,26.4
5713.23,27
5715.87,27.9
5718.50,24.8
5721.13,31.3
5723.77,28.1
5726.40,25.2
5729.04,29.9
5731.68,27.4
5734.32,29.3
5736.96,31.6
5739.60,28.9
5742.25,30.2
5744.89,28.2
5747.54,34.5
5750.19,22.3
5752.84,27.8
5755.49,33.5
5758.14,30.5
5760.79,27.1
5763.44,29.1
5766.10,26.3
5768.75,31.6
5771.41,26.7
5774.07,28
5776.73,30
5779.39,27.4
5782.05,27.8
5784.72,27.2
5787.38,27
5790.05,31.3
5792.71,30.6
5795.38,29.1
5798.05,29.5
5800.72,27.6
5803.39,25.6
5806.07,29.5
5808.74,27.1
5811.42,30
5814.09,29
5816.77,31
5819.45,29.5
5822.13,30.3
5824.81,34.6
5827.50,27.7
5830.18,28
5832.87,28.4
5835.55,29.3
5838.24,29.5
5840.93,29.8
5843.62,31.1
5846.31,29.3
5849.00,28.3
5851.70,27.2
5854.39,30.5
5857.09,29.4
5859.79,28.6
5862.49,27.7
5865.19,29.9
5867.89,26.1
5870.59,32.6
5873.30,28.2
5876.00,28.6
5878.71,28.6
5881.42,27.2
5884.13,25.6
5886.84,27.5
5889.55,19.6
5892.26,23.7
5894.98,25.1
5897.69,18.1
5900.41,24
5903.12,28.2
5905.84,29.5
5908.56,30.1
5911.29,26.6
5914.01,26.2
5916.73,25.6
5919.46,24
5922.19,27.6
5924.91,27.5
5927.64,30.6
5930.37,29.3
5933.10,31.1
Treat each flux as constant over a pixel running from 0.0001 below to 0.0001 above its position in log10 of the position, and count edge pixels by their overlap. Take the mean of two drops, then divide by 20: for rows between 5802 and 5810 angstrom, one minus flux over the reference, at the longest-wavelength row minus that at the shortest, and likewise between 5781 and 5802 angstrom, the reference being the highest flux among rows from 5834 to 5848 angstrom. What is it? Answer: -0.001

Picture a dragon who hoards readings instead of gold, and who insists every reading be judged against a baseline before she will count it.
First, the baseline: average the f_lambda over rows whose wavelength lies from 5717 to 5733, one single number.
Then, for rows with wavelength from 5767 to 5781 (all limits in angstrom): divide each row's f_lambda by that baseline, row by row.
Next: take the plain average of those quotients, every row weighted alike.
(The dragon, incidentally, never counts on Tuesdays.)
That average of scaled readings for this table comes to 1.03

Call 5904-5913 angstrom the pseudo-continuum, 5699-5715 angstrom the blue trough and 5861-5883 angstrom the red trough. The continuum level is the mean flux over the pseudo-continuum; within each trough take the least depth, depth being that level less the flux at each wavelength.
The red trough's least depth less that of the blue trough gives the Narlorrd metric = -2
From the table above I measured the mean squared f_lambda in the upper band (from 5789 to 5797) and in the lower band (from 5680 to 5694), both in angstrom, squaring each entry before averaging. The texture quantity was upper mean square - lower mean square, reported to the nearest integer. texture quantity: 145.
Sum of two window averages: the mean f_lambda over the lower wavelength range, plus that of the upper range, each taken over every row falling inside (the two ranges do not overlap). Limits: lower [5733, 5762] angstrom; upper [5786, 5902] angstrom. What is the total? 57.6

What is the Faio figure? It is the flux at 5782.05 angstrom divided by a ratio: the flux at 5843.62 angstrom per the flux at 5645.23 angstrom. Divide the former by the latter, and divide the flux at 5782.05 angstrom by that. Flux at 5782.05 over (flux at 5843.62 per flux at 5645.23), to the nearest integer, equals 26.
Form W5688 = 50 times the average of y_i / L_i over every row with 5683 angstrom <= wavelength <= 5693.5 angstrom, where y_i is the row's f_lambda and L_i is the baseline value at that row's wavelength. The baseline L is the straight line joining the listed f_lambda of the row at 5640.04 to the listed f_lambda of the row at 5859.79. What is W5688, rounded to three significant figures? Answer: 52.8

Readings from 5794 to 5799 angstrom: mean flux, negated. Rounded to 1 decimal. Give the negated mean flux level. -29.3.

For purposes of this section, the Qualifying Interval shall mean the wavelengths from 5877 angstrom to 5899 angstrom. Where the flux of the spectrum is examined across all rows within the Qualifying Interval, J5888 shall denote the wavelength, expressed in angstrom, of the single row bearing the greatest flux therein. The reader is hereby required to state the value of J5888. 5878.71 angstrom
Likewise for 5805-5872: 5824.81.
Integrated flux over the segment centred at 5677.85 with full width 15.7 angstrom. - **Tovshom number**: 447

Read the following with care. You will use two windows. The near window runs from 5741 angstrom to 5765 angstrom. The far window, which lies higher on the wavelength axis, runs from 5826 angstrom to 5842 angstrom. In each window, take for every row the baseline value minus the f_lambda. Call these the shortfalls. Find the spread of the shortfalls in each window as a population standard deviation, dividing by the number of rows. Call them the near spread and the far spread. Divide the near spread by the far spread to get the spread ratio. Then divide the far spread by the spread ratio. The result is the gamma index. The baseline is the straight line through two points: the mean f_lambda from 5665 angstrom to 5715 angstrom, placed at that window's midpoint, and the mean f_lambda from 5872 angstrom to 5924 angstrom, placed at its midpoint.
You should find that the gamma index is 0.2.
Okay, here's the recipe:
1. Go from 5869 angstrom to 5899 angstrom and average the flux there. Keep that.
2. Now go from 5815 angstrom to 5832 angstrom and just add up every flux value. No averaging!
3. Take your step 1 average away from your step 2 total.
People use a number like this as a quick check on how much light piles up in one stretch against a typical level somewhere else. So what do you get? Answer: 155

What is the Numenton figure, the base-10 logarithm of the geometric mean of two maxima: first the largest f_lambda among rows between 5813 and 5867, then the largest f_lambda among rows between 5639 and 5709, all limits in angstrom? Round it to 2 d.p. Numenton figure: 1.52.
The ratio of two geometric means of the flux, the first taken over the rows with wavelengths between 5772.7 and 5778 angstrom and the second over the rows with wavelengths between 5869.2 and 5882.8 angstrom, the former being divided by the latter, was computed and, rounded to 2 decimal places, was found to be 1.00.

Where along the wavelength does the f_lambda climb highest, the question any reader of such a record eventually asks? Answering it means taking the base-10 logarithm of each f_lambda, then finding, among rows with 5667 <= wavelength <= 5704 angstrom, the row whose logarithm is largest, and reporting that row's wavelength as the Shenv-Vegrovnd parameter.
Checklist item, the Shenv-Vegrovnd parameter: 5673.90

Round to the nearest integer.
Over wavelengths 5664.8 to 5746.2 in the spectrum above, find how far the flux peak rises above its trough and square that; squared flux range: 61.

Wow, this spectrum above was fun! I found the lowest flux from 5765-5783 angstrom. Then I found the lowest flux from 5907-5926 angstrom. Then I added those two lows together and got 50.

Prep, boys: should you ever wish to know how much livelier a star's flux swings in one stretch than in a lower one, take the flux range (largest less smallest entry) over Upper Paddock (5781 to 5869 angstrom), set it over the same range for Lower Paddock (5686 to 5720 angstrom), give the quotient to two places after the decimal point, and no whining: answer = 1.38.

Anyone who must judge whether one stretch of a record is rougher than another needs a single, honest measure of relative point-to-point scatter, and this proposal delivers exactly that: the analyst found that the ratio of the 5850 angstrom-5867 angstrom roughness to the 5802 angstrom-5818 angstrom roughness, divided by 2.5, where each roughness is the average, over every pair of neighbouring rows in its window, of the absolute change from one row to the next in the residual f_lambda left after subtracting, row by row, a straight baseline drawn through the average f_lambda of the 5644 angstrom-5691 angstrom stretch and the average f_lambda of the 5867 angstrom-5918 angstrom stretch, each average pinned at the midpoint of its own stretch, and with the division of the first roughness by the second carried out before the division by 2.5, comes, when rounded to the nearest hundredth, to 0.27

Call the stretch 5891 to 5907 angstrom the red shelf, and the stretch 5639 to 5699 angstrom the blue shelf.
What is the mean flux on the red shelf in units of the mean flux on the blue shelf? 0.90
